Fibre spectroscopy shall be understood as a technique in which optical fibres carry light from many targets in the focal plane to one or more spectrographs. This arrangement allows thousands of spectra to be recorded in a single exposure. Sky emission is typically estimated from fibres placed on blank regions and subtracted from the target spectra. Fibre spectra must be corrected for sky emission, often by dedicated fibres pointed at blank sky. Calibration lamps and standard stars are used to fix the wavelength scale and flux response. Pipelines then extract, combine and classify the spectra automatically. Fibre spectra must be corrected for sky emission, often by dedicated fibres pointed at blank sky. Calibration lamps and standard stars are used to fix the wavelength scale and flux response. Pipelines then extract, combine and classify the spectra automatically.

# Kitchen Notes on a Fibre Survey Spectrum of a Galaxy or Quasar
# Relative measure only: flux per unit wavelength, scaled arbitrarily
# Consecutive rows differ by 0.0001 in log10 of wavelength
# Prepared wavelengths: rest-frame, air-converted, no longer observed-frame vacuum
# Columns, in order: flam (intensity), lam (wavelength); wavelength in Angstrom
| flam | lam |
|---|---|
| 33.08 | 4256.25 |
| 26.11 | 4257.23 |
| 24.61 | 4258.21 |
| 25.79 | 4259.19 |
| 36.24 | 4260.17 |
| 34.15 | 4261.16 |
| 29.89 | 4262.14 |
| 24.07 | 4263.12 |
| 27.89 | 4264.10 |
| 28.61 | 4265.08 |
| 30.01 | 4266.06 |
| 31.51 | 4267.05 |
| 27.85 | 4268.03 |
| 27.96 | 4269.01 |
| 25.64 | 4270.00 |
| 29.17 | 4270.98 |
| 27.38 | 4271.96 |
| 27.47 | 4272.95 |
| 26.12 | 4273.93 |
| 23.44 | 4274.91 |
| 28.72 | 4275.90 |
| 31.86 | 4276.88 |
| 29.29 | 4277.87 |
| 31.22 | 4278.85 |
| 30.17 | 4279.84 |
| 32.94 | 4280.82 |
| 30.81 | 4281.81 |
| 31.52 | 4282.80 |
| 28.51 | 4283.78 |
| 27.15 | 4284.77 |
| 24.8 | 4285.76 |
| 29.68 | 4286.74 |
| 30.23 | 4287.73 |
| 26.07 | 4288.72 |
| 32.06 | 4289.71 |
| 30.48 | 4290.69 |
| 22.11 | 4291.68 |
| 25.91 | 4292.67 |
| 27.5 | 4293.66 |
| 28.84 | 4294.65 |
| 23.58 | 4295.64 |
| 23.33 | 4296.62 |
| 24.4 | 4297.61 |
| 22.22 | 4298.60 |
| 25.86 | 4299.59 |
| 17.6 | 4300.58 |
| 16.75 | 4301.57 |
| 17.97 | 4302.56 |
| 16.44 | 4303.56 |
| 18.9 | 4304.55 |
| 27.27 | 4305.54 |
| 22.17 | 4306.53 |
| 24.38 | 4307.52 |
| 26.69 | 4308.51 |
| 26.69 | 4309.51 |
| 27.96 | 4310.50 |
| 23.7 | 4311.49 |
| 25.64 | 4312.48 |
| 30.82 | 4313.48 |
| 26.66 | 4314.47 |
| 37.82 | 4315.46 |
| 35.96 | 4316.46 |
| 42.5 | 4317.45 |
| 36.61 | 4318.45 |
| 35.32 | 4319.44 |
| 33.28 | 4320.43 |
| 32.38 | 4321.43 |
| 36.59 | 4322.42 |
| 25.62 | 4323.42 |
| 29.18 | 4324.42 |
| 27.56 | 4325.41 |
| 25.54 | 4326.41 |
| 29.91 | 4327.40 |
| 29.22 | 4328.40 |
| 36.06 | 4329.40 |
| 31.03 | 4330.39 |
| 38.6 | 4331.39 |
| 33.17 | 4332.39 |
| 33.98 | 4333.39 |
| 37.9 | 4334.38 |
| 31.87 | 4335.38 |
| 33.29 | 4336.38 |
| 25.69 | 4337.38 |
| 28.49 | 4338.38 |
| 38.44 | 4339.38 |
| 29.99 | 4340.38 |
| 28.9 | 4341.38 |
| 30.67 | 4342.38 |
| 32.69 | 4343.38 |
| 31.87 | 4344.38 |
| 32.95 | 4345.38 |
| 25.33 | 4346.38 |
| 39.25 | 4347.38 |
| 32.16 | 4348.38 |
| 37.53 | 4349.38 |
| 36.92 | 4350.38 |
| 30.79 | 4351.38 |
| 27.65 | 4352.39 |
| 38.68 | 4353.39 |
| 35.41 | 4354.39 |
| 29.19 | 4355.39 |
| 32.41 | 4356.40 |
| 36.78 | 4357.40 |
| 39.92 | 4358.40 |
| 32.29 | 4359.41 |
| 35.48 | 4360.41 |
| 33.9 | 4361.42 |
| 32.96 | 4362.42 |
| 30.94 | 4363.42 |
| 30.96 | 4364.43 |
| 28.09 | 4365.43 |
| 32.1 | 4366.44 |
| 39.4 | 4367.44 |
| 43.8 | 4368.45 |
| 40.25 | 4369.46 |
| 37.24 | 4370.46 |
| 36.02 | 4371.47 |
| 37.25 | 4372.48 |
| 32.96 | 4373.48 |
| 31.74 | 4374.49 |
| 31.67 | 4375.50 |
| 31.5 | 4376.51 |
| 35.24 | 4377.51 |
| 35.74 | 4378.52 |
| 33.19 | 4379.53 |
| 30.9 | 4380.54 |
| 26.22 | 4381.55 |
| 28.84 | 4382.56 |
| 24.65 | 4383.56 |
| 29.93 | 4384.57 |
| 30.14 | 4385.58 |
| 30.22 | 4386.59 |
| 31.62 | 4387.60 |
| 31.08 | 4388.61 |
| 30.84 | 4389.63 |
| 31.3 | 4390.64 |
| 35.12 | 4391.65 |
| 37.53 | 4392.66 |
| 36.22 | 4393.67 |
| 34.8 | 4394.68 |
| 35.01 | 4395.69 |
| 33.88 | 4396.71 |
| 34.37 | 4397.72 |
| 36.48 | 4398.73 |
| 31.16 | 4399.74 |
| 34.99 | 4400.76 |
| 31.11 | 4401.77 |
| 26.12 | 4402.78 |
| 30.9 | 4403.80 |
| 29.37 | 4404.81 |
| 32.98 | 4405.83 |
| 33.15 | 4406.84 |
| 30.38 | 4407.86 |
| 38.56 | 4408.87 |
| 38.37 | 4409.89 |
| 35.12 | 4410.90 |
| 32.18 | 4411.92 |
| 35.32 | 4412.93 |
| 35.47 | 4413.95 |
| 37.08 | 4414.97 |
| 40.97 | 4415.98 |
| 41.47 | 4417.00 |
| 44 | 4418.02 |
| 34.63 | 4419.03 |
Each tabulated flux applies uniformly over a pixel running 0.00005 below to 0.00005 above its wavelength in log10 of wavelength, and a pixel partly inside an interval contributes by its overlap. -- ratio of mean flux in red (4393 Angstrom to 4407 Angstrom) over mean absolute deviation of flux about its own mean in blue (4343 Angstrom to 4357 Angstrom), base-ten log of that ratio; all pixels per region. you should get 1.01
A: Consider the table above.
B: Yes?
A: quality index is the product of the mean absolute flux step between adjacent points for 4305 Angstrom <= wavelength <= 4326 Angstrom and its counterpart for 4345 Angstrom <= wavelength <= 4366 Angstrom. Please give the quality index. 18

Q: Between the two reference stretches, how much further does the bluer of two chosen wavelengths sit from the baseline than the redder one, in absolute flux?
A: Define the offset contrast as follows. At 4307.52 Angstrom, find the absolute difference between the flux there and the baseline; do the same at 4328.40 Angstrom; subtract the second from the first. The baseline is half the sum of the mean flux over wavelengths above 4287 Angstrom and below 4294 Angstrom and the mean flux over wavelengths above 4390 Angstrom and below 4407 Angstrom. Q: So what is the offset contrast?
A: 4.8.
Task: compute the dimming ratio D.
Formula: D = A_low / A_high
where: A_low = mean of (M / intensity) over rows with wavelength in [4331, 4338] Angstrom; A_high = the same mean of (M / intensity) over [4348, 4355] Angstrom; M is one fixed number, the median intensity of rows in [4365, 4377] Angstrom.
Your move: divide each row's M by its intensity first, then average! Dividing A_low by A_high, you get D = 1.02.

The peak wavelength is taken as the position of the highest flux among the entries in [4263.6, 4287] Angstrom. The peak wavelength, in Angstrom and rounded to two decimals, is 4280.82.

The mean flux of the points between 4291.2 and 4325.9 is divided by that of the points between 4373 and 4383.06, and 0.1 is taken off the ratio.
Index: 0.75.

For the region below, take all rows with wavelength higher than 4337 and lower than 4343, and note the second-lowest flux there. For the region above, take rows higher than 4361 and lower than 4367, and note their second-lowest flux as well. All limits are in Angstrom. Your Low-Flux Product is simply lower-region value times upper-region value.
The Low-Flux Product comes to 881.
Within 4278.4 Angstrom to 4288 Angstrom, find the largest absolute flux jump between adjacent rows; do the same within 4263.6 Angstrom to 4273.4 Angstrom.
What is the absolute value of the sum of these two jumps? 9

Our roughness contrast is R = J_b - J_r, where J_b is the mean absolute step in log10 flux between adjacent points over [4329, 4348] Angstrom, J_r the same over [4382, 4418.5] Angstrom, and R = 0.034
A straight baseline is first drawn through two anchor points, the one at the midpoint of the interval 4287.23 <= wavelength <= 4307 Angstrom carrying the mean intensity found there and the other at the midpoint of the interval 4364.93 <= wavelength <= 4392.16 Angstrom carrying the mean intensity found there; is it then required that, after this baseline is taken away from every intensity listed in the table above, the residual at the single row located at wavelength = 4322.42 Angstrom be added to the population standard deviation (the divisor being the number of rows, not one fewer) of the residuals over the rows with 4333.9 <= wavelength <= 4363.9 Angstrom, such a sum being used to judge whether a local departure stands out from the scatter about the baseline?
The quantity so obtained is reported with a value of 14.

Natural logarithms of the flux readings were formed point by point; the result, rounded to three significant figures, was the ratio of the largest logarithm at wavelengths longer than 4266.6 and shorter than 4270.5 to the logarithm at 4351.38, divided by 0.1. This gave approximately 10.1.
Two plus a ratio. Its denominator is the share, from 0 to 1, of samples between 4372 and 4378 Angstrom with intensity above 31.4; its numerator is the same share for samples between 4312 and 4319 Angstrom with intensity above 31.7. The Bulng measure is 2.6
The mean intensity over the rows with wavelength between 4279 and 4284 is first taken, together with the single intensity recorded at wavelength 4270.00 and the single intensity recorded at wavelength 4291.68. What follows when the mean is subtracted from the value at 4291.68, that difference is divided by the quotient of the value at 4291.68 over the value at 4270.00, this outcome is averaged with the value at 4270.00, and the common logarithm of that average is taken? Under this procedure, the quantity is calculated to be 0.89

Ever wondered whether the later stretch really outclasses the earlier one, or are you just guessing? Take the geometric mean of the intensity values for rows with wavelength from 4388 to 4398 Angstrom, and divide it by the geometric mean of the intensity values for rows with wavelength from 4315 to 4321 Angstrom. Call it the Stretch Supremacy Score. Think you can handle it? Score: 0.92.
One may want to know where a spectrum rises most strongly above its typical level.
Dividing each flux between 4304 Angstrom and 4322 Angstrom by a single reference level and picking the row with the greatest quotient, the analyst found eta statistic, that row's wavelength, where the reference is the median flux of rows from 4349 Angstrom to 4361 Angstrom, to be 4317.45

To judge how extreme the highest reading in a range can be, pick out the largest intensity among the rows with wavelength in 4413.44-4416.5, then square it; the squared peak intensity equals 1679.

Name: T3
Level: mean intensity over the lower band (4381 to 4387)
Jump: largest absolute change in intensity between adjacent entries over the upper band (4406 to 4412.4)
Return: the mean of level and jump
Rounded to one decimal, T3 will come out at 18.3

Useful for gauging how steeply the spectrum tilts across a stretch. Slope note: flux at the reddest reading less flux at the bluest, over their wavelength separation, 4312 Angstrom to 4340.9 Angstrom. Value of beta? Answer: 0.16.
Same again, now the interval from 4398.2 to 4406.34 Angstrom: -0.49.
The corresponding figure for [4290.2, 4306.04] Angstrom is -0.22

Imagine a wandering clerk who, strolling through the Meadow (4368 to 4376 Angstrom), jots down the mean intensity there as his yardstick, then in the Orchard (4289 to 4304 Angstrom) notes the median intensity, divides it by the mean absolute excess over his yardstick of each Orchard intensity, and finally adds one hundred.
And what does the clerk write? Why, 102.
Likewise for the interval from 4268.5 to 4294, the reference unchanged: 104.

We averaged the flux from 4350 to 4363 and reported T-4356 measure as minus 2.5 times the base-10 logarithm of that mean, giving -3.83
